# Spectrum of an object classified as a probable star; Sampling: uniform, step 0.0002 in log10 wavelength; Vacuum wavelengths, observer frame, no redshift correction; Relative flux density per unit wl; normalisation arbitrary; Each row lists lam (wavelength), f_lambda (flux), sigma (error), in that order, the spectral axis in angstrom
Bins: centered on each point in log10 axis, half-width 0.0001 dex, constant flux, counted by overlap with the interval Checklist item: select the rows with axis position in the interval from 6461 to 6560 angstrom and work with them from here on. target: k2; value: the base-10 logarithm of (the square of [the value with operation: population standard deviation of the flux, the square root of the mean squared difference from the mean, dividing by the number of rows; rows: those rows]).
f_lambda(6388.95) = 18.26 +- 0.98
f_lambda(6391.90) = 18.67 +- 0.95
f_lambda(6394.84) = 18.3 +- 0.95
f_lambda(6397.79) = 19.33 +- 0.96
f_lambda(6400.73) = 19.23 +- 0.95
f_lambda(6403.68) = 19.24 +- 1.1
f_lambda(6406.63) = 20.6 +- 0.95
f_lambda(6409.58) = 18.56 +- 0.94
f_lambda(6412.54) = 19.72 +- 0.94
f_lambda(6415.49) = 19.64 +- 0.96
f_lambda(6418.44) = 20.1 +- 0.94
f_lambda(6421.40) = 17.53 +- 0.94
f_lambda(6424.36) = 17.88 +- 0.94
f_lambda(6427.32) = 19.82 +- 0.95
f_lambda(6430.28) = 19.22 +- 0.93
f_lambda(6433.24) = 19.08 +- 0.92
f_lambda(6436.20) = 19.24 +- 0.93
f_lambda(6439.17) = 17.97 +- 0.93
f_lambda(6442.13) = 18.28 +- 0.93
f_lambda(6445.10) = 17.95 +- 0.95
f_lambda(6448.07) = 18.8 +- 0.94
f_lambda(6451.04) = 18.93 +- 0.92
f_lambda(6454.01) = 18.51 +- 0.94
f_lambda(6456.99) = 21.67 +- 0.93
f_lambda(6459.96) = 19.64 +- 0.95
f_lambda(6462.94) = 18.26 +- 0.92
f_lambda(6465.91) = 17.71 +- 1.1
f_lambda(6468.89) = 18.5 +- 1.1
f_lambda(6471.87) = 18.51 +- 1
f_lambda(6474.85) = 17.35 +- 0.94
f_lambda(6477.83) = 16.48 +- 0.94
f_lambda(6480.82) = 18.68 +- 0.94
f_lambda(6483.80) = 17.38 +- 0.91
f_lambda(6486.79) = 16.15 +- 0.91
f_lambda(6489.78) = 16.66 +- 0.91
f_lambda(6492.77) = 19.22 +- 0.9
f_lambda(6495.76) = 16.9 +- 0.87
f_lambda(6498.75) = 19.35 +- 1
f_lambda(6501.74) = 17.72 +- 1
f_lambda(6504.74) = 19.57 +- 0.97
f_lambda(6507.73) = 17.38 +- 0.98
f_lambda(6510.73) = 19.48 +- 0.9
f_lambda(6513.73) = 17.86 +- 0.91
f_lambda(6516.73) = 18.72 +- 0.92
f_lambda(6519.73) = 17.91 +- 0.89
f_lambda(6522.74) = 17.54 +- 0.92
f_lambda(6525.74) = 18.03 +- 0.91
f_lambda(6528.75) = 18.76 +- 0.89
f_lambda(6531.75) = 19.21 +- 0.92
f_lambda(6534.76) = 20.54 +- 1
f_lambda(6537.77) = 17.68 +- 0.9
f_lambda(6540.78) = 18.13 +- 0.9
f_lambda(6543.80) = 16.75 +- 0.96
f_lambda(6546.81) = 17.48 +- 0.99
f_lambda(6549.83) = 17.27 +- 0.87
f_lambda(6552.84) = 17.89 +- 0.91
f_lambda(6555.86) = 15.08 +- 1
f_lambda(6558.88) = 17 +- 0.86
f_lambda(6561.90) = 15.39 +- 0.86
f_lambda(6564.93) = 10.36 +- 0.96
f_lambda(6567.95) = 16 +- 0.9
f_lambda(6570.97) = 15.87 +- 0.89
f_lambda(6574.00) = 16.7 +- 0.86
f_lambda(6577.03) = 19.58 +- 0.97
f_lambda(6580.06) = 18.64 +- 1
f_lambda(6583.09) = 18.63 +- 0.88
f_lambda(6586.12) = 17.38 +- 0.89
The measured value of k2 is 0.08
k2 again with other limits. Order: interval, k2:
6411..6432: -0.06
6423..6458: 0.00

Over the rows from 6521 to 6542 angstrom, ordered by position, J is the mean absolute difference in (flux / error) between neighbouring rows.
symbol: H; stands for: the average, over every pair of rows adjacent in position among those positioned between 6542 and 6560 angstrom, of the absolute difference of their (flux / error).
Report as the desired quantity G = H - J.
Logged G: 1.7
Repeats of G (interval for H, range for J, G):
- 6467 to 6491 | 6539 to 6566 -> -1.8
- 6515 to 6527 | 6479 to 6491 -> -0.2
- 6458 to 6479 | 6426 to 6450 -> 0.8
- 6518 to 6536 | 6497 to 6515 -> -1.8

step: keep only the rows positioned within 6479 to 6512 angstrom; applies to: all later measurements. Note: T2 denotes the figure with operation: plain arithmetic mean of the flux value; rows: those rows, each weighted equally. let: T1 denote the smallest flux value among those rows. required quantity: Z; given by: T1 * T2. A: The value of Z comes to 291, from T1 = 16.15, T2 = 18.0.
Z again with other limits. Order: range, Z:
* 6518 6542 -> 324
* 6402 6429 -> 337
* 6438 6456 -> 330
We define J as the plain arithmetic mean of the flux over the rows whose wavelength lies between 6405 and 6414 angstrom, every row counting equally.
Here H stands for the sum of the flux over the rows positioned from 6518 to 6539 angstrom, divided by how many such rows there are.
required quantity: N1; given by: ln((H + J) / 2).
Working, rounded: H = 18.5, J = 19.6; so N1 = 2.95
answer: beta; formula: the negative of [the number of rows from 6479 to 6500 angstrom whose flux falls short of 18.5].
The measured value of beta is -4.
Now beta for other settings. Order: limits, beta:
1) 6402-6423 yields -1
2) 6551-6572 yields -7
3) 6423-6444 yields -3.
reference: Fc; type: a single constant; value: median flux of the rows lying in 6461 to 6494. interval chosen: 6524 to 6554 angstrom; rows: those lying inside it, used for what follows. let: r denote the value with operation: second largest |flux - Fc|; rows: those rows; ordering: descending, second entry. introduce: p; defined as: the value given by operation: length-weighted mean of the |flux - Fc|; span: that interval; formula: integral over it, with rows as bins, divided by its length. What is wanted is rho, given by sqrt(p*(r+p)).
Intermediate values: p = 0.80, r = 1.50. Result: 1.35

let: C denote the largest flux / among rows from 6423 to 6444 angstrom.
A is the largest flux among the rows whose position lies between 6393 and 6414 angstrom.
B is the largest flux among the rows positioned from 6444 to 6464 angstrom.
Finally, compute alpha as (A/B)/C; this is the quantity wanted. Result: 0.048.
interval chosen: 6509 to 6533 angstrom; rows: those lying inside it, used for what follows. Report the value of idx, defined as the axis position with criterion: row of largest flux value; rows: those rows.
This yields 6510.73 angstrom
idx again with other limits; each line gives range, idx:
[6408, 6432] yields 6418.44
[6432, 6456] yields 6436.20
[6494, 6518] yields 6504.74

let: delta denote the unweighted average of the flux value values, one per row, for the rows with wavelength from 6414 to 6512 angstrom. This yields 18.5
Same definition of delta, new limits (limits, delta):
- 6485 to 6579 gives 17.5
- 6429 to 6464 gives 19.0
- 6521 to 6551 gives 18.1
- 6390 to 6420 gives 19.3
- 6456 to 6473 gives 19.0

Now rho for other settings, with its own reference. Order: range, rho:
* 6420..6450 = 1.49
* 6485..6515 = 1.74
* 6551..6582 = 3.07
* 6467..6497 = 1.51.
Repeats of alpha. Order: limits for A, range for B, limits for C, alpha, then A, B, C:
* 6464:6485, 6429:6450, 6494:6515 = 0.050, 18.68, 19.24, 19.57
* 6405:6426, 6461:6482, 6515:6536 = 0.054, 20.6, 18.68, 20.54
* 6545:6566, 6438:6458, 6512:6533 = 0.043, 17.89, 21.67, 19.21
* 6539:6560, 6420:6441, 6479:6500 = 0.047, 18.13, 19.82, 19.35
